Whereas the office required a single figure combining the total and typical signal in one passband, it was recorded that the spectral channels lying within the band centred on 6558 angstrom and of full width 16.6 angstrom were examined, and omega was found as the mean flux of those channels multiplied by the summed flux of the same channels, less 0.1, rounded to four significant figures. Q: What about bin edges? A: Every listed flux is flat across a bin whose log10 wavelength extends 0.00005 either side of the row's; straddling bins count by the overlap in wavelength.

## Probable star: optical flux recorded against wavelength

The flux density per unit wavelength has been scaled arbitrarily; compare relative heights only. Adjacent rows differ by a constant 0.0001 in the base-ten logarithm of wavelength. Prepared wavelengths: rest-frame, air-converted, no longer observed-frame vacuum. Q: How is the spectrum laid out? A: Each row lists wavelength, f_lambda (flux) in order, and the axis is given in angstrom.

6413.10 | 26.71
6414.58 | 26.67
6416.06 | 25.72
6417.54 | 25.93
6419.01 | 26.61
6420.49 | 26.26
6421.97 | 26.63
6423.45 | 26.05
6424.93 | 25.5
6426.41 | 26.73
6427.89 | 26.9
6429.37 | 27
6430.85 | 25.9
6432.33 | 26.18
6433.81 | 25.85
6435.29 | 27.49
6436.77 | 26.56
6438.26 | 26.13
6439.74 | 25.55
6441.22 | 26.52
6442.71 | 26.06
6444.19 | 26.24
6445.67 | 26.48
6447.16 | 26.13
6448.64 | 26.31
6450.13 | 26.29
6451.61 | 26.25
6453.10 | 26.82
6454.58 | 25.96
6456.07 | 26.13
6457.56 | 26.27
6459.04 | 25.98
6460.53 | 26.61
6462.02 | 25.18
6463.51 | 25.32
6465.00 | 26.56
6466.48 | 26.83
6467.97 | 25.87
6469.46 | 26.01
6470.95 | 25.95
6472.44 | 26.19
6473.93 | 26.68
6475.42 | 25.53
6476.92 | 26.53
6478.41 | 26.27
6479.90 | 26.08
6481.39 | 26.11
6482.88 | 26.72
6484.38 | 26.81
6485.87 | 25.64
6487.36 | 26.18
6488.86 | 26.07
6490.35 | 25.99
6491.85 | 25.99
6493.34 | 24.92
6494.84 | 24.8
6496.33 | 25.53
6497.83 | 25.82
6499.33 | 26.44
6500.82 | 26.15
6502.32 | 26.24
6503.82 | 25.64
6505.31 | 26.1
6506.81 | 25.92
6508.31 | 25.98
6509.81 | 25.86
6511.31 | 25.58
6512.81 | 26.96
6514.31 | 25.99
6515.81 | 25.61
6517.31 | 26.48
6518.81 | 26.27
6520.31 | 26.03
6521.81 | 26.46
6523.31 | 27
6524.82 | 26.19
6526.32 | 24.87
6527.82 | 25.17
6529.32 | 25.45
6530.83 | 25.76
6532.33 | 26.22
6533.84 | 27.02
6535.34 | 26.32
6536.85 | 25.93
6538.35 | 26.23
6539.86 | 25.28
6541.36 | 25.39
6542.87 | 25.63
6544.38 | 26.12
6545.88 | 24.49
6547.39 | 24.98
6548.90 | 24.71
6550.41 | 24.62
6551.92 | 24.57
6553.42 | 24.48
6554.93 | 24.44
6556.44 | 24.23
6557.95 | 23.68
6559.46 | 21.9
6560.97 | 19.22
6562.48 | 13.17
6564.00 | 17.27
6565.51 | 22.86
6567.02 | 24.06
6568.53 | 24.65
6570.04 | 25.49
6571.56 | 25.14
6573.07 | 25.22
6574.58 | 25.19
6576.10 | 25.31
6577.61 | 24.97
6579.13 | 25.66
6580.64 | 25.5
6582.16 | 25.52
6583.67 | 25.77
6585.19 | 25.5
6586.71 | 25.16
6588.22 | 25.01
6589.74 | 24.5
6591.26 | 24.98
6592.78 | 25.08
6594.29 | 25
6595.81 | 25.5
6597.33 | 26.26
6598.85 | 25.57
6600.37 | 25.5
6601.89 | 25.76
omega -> 5255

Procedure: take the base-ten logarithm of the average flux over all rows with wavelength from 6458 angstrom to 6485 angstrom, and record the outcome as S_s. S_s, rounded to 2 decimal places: 1.42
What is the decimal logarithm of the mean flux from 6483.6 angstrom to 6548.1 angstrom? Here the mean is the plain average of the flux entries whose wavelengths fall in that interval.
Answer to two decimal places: 1.41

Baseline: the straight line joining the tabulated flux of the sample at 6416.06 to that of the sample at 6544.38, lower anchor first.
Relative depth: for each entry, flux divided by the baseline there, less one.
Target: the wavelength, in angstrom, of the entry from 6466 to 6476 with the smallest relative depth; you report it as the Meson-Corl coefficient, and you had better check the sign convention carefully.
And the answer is 6475.42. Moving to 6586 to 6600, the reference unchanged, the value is 6589.74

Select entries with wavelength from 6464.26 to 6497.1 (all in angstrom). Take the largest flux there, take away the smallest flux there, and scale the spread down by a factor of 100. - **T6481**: 0.020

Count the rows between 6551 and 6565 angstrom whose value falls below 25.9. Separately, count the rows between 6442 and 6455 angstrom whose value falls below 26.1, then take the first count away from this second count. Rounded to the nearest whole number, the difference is -7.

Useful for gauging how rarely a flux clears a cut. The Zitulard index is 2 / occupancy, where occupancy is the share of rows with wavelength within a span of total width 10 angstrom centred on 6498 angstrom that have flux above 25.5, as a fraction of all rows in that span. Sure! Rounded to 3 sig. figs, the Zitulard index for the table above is 2.80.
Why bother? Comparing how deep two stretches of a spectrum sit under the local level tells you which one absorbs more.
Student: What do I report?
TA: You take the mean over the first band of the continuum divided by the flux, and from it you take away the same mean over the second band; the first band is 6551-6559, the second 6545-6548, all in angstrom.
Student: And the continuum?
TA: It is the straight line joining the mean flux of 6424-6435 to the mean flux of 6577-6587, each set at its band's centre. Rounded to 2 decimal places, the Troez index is 0.02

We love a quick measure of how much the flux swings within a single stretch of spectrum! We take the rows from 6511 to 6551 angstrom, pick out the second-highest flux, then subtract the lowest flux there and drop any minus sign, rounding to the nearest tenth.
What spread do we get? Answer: 2.5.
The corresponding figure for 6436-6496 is 2.0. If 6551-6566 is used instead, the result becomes 11.3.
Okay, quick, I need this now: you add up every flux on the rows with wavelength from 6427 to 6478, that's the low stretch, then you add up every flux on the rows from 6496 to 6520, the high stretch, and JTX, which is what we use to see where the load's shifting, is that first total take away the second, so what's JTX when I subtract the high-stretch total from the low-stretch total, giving 476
